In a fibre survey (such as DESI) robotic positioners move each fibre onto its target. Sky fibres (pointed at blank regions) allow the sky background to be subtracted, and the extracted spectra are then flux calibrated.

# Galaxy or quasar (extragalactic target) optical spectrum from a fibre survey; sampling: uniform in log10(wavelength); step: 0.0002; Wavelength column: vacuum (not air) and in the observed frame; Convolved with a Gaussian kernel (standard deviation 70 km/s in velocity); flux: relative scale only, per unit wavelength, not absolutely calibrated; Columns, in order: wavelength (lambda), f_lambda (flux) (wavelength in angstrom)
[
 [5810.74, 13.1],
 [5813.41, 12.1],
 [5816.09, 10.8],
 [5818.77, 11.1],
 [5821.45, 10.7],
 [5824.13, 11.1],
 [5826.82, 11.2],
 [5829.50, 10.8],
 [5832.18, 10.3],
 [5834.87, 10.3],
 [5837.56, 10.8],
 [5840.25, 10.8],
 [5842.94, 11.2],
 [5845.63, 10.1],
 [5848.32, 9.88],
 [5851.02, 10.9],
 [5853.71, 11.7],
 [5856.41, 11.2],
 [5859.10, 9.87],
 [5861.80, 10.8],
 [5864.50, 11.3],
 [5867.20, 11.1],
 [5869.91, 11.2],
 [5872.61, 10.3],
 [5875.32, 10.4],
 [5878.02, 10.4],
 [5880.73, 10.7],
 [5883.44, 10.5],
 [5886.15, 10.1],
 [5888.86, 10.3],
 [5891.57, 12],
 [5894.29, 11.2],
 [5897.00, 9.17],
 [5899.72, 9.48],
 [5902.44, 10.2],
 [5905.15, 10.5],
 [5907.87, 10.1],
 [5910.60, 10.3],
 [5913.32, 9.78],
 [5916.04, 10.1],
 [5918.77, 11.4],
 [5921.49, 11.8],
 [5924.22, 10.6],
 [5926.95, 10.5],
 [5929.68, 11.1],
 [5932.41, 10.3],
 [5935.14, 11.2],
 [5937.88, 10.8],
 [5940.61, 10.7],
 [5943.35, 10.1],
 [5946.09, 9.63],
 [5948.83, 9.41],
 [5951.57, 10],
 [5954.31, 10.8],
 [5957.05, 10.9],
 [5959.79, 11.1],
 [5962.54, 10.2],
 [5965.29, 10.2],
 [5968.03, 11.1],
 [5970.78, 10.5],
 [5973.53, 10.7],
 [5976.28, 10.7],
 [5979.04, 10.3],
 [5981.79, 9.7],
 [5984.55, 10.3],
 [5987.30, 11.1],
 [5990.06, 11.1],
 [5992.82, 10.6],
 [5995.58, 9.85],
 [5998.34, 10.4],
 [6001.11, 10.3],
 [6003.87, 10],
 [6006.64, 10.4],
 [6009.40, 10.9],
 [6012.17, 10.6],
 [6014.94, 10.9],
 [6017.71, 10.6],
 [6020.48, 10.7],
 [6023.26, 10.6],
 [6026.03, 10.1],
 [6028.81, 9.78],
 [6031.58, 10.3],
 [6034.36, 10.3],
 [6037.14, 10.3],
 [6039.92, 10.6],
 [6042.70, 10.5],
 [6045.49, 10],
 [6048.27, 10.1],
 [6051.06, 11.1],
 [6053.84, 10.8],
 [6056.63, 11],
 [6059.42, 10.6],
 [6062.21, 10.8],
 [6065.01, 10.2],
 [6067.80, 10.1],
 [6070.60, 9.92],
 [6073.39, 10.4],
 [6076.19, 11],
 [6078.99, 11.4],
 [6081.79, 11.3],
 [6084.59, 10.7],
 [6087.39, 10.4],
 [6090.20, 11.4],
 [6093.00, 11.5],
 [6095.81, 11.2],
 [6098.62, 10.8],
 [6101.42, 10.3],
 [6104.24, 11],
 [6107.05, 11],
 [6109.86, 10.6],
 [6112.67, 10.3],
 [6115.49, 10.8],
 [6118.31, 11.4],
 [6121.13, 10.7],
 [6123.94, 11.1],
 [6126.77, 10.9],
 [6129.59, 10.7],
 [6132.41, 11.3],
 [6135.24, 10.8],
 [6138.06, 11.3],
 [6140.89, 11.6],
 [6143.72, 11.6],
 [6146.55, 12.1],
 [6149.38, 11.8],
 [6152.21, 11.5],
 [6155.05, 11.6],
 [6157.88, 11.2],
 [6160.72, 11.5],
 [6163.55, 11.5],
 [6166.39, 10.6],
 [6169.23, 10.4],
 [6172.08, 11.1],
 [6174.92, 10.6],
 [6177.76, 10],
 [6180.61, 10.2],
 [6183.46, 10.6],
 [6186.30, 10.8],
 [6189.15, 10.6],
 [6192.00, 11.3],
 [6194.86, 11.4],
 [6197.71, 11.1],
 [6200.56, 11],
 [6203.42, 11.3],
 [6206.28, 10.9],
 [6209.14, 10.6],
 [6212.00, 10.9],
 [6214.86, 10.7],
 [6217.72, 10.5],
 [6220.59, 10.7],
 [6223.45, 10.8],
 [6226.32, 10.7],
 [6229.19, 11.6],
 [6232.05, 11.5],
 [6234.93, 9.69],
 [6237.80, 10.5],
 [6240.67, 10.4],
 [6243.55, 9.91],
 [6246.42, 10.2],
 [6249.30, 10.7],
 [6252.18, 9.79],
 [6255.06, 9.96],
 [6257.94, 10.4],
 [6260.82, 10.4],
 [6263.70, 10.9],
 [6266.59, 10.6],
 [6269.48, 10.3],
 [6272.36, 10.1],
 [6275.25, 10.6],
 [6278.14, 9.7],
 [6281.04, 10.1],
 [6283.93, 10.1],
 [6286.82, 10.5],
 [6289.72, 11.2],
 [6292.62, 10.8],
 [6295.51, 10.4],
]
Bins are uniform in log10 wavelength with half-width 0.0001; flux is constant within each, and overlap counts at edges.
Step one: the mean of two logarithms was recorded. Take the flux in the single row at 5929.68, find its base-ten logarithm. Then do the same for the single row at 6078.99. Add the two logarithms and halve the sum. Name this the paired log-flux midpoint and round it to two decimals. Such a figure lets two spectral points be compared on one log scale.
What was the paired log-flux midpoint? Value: 1.05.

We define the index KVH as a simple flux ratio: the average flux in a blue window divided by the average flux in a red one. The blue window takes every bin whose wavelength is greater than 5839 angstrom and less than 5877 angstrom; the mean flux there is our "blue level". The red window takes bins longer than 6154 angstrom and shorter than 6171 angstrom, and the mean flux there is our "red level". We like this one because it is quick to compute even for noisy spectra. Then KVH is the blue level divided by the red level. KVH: 0.97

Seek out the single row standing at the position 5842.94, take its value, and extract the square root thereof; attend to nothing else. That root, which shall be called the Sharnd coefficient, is 3.35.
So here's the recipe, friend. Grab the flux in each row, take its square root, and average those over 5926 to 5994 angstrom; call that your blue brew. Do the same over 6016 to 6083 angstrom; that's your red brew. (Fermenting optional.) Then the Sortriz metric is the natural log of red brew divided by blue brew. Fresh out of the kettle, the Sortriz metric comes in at 0.000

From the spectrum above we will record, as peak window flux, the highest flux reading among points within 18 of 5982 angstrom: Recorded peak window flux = 11.1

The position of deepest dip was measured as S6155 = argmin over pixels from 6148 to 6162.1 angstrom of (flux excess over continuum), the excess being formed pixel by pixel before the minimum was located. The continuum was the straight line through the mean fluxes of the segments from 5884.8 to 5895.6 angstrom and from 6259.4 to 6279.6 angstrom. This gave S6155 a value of 6157.88 angstrom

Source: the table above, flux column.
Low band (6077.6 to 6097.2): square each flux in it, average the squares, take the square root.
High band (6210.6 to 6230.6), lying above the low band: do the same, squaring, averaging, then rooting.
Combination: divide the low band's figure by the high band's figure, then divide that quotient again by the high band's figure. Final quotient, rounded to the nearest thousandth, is 0.095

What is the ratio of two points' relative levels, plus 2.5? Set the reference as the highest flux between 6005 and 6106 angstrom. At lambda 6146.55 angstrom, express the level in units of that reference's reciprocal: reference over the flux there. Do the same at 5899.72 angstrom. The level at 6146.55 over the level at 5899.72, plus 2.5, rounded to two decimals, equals 3.28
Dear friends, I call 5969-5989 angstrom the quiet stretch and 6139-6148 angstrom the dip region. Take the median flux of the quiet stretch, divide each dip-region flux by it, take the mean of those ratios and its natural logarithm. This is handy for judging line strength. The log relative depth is 0.11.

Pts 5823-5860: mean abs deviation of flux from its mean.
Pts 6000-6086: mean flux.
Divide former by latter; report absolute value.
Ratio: 0.043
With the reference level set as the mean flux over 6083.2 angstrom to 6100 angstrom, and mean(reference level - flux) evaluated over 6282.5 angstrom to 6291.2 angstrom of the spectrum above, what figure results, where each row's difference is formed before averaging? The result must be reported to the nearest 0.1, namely 0.4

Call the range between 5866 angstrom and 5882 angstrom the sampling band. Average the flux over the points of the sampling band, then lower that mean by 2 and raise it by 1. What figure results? 9.7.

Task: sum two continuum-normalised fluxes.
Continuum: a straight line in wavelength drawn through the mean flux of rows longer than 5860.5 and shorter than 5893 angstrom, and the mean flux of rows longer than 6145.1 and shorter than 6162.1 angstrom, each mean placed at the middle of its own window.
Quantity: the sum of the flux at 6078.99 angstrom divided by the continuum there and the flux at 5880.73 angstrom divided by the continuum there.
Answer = 1.99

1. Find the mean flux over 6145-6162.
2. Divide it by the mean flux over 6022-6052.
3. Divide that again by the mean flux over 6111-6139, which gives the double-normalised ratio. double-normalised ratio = 0.103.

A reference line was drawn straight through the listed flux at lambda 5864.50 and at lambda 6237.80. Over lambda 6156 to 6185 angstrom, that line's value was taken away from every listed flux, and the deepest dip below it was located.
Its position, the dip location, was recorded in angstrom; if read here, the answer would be 6177.76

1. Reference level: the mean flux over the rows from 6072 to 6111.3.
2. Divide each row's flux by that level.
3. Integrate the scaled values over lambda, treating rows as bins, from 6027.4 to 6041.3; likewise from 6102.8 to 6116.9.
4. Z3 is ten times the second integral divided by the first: 10.6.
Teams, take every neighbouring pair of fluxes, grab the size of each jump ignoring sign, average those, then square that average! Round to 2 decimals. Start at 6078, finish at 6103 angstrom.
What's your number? 0.17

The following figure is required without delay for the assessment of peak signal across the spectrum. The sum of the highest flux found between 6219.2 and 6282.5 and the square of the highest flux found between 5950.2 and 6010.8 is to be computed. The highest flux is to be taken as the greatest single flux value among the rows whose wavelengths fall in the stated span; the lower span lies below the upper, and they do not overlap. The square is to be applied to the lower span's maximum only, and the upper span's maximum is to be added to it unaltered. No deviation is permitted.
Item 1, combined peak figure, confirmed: 135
